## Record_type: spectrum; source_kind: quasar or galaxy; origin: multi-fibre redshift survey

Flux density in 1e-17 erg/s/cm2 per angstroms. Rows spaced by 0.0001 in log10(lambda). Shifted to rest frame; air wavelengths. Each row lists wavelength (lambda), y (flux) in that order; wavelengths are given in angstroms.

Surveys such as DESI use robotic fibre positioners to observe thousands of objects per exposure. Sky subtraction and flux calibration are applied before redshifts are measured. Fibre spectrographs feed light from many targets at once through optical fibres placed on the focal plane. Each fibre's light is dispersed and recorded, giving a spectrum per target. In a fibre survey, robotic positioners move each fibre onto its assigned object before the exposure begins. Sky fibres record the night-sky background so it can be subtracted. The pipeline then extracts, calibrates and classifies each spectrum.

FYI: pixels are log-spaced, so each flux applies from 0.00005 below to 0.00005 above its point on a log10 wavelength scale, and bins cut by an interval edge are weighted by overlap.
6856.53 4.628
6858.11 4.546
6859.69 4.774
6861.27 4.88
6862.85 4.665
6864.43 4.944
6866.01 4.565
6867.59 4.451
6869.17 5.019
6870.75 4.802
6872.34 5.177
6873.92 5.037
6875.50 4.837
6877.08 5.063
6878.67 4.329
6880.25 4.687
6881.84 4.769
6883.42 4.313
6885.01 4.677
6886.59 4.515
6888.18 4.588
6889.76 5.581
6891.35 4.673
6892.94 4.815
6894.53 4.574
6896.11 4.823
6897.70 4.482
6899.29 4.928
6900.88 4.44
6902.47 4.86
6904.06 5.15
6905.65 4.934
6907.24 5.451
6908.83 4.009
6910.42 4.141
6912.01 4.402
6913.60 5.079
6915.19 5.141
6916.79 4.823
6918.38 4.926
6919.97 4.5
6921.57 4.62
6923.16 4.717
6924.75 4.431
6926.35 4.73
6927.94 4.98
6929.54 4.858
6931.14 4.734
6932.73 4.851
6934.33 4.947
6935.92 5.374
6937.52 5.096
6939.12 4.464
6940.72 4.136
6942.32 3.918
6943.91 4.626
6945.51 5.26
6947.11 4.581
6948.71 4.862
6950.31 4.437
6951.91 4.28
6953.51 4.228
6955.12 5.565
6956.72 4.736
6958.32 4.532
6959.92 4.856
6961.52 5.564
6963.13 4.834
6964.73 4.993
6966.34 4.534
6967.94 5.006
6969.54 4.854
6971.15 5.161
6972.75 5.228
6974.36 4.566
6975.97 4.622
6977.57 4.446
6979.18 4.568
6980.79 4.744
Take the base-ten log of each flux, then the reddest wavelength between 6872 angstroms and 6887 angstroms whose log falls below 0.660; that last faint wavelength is 6886.59 angstroms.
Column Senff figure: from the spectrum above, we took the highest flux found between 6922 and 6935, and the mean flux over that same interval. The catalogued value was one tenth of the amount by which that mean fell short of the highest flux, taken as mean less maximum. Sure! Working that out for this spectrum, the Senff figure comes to -0.020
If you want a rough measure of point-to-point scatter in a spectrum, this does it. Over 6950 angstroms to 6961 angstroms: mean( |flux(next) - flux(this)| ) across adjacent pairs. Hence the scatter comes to 0.48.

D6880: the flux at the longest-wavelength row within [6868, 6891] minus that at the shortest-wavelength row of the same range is 0.56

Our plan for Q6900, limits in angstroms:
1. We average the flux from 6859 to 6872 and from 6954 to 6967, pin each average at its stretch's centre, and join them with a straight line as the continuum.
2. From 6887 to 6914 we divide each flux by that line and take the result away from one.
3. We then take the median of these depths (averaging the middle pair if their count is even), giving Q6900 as 0.001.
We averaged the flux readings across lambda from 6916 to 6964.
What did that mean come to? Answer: 4.75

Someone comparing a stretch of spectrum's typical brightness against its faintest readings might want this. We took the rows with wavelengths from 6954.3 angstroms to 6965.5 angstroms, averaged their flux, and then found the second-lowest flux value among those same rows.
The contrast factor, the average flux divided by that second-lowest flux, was 1.06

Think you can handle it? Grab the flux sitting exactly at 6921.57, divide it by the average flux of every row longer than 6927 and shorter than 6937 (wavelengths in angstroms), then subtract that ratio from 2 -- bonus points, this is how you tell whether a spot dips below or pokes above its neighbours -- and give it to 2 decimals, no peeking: 1.07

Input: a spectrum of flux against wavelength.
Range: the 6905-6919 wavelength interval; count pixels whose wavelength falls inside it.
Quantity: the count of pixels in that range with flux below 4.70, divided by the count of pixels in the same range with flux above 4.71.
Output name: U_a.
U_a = 0.50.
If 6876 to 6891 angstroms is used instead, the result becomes 2.00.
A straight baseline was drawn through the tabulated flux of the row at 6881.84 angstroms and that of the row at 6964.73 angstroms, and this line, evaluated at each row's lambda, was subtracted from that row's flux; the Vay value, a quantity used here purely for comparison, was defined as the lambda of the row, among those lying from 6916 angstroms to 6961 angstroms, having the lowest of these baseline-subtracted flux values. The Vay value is 6942.32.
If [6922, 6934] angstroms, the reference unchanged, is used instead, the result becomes 6924.75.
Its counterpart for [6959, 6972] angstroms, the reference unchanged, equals 6966.34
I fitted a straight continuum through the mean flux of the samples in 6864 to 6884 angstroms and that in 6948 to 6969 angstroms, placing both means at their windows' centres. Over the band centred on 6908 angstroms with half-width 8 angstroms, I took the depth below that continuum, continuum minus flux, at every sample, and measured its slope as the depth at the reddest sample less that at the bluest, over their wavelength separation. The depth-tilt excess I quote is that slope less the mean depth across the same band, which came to -0.07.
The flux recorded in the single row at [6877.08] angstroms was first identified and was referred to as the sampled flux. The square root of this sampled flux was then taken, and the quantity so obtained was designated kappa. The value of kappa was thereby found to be 2.25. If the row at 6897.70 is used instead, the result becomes 2.12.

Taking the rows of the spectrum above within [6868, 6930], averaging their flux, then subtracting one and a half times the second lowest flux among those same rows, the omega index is -1.4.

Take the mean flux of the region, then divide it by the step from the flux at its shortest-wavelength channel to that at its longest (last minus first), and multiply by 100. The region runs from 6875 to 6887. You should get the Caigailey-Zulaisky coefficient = -1444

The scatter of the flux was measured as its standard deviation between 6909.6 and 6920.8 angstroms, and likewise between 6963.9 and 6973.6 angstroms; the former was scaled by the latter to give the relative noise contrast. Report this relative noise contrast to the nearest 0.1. 1.5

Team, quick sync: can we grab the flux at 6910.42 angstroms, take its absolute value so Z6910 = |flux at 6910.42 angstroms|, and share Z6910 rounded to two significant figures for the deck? 4.1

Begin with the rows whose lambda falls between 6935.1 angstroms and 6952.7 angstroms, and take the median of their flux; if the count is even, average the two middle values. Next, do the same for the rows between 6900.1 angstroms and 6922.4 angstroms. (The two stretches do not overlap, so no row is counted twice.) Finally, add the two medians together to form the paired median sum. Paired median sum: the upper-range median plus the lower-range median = 9.42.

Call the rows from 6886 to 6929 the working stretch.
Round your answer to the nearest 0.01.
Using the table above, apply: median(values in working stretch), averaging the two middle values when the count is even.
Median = 4.73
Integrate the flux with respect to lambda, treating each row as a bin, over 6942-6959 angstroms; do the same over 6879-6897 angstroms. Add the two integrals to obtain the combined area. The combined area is 164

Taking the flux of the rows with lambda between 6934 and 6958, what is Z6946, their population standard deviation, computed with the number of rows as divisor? 0.46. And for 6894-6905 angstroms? 0.24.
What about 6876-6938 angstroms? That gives 0.33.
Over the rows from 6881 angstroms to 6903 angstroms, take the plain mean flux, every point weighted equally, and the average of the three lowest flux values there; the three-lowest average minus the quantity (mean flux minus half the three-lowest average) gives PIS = 1.90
